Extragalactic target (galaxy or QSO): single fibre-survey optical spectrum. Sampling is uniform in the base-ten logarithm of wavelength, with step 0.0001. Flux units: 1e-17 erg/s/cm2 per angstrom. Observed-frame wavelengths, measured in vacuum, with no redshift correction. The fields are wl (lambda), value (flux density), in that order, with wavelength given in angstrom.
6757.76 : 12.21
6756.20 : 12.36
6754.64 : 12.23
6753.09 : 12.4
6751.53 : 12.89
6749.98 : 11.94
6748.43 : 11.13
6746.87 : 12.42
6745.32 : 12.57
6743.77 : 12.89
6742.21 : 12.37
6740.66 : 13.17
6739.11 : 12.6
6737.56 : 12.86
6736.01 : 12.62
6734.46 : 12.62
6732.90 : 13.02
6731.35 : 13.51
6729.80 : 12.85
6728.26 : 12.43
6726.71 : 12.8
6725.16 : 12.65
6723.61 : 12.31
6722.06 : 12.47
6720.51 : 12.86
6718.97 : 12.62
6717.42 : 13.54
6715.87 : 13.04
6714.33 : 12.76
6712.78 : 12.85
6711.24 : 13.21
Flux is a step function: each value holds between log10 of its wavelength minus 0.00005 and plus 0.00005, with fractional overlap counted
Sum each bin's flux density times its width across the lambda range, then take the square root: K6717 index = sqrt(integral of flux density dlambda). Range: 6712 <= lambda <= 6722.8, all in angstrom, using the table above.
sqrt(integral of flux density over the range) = 11.8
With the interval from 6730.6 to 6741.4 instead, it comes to 11.8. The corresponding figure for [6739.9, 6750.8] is 11.6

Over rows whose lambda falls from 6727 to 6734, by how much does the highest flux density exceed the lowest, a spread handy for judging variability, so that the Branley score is 1.1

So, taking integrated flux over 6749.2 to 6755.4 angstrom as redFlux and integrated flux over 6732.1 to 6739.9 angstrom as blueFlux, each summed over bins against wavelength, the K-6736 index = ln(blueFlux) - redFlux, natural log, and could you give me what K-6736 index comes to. -72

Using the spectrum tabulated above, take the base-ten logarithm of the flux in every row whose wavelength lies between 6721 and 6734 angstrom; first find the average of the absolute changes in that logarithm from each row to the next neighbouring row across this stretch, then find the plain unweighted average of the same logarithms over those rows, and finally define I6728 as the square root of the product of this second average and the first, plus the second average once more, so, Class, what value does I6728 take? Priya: 1.22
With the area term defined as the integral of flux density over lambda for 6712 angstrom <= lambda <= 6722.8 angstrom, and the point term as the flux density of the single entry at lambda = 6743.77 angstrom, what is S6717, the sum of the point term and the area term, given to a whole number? 152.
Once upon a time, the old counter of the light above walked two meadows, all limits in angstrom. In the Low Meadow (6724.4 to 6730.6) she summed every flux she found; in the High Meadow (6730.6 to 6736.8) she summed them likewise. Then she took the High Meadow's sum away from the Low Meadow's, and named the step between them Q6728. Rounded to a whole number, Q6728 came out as -1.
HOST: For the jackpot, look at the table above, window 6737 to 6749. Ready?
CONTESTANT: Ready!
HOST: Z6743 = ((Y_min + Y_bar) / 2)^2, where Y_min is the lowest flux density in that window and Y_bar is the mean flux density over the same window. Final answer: 140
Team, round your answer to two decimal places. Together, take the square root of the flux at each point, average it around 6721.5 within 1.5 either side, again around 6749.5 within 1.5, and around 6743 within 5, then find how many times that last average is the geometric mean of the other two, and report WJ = 1.02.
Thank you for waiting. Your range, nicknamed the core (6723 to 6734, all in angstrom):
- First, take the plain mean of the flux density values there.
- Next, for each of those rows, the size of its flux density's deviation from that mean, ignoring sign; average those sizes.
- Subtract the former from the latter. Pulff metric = -12.51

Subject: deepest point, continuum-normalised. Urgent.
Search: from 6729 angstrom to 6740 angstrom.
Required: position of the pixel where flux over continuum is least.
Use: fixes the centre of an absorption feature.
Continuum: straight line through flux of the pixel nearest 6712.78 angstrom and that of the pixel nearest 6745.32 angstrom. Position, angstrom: 6734.46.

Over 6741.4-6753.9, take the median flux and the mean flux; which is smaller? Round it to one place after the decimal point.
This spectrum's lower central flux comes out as 12.3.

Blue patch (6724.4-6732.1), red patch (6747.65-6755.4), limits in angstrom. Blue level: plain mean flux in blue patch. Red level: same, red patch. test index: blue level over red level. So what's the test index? 1.060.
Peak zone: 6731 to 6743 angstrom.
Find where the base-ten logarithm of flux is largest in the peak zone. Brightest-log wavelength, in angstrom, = 6731.35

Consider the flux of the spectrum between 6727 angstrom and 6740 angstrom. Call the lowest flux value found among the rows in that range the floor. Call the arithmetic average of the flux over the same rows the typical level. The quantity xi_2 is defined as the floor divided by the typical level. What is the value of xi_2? 0.970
